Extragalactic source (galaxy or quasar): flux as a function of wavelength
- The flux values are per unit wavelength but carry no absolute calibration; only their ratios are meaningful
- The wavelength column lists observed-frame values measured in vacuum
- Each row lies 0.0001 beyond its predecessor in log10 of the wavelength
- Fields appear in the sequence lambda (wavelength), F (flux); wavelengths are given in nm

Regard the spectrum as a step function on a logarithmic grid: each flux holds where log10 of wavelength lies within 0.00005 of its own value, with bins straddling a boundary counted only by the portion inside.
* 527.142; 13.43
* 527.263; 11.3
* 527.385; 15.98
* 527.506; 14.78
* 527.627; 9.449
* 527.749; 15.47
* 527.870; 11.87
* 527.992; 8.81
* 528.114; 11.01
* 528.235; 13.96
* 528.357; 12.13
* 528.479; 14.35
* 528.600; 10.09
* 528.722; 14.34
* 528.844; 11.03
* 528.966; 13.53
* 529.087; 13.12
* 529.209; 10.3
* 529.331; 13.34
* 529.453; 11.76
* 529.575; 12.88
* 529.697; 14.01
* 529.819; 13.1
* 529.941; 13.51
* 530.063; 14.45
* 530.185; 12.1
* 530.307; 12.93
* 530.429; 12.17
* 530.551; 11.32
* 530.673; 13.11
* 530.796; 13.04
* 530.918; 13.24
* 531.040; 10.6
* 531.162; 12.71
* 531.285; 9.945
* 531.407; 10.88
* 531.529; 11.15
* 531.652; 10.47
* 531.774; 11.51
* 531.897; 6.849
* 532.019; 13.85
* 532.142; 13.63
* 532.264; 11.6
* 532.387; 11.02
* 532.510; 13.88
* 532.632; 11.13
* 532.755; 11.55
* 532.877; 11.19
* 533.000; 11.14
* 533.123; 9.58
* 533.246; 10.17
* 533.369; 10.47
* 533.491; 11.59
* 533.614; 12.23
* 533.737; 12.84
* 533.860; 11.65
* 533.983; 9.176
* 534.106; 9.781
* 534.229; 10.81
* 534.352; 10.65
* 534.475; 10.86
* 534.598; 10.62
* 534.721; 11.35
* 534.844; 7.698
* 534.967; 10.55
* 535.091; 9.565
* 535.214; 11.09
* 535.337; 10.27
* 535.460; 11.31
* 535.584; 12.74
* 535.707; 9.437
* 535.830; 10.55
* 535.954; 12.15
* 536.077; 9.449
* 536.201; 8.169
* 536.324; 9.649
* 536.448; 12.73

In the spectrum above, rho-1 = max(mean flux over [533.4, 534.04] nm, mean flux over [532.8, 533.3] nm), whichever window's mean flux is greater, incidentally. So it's 11.5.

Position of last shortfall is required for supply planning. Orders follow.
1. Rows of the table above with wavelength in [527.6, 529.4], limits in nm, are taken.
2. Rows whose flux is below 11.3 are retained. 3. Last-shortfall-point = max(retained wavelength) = 529.209 nm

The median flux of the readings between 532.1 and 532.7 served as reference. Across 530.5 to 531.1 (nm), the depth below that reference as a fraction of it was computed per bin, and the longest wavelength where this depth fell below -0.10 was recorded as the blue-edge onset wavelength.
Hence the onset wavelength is 530.918 nm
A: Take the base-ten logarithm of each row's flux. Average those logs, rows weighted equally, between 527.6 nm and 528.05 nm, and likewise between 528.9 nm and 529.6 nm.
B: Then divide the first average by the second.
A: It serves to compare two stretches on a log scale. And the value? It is 0.96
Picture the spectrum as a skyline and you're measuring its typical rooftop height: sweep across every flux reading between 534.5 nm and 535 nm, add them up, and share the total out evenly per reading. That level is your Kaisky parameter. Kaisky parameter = 10.1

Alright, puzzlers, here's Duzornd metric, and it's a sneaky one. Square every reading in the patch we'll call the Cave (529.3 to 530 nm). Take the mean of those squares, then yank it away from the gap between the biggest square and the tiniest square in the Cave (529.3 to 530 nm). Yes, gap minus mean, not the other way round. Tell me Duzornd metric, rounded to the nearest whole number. -114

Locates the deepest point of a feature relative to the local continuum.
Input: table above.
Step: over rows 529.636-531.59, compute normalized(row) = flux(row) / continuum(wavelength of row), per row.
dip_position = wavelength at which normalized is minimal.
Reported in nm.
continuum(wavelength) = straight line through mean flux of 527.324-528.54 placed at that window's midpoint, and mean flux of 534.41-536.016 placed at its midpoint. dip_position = 531.285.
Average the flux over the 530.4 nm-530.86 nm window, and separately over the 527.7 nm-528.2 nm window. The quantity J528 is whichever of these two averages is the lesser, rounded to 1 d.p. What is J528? 11.8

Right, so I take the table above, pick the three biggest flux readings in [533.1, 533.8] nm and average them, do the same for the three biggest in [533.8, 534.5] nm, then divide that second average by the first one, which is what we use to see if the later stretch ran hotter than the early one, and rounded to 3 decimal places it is 0.909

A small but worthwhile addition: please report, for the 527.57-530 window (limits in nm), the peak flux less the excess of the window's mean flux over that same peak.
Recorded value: 18.54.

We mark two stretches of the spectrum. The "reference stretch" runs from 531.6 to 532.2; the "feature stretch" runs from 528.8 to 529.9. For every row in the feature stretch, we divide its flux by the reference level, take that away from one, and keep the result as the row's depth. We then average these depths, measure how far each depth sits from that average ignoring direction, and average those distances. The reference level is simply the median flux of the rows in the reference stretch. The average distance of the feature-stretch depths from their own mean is 0.089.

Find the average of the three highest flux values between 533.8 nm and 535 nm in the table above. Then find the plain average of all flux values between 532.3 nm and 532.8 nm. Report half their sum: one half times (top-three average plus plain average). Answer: 11.6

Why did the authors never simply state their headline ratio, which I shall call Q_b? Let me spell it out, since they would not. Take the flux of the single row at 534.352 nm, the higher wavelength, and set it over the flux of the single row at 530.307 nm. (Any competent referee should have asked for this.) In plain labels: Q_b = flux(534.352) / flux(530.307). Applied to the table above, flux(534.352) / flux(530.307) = 0.824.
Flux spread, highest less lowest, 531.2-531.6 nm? 1.2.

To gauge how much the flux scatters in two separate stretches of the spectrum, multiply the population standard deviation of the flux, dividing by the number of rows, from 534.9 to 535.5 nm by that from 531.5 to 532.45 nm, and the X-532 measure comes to 1.3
